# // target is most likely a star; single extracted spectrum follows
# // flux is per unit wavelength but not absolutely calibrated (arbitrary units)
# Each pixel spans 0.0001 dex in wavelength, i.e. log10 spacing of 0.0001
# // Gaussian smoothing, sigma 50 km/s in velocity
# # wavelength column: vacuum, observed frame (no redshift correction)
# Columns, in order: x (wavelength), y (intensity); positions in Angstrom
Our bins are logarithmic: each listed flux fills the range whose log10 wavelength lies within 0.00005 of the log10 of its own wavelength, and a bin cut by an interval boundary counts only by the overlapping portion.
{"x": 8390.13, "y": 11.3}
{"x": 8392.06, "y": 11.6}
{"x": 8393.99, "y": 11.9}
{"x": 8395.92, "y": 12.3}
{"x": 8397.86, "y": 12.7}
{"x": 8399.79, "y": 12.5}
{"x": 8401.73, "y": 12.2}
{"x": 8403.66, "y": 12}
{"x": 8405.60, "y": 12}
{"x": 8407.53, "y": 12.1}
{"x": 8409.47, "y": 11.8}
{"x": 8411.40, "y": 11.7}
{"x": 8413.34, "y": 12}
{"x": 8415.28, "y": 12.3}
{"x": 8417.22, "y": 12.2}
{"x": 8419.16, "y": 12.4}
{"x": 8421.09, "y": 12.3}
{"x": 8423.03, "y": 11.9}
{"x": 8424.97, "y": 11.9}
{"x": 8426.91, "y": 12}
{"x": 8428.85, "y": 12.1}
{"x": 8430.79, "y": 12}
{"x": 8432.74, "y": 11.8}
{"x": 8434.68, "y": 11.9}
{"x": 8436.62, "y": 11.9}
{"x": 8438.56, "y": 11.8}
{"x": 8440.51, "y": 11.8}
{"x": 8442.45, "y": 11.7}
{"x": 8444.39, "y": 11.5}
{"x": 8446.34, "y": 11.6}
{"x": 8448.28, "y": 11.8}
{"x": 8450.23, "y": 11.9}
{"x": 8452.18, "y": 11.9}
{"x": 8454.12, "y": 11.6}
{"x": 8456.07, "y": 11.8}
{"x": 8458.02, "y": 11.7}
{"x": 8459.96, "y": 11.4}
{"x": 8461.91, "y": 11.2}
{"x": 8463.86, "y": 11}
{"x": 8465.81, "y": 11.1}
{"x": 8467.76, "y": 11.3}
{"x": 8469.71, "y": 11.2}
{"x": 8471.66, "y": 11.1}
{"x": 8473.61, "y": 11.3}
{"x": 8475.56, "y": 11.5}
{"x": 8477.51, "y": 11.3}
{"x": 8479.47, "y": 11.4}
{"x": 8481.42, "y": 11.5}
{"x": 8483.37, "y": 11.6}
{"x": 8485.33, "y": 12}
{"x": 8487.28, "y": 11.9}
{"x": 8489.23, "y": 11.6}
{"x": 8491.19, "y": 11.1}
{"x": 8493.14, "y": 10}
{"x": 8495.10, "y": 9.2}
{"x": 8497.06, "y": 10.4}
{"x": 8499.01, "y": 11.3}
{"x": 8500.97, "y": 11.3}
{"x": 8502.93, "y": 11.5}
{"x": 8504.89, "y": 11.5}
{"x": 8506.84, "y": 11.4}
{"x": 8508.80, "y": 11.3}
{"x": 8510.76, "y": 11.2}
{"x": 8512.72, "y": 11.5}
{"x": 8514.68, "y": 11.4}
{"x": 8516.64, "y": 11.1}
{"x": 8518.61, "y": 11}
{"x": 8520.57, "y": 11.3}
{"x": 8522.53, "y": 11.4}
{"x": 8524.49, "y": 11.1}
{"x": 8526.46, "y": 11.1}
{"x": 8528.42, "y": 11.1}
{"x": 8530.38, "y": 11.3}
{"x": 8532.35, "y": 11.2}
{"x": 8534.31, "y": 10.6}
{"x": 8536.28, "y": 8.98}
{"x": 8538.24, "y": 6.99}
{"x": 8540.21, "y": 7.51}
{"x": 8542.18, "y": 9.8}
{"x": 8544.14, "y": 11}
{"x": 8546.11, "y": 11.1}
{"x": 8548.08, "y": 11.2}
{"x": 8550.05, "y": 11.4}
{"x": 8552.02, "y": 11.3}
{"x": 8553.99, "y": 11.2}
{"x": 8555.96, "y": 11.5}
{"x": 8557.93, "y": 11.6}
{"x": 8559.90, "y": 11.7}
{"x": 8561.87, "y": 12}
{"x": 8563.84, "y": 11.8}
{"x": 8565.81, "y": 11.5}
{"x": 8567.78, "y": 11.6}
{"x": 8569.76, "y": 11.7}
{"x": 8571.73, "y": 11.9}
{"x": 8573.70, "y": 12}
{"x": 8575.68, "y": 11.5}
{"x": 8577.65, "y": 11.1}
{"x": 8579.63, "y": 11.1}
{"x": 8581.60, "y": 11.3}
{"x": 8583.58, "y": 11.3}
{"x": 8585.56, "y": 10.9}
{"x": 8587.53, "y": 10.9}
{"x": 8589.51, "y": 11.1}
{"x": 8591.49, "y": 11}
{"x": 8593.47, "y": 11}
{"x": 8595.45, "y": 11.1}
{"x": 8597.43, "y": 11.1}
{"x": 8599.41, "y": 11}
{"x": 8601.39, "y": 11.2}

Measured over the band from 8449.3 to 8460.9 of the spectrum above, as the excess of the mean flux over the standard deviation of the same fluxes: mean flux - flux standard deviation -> 11.5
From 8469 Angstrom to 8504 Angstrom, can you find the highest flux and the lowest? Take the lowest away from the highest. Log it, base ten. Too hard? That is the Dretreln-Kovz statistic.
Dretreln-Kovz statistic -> 0.4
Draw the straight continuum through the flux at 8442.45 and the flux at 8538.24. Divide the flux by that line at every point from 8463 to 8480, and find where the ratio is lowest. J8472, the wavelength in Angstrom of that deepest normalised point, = 8463.86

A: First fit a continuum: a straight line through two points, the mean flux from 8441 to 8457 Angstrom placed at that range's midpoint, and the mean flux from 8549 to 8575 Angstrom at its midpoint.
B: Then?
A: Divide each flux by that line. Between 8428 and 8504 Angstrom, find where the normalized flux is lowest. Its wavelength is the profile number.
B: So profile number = 8495.10 Angstrom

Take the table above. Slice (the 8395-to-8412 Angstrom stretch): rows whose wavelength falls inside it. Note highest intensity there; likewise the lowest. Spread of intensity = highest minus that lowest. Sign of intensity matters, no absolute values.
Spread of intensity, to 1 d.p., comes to 1.0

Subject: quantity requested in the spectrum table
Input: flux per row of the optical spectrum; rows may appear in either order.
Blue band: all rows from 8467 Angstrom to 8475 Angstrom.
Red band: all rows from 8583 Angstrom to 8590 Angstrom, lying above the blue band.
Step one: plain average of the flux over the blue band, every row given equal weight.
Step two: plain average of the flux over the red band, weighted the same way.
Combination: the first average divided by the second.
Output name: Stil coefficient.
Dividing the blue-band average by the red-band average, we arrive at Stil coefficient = 1.02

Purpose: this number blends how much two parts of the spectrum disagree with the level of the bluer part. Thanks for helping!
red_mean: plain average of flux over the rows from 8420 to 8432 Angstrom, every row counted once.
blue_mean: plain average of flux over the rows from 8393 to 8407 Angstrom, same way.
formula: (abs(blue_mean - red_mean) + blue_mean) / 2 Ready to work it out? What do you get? 6.21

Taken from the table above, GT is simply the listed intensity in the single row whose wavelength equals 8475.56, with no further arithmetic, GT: 11.5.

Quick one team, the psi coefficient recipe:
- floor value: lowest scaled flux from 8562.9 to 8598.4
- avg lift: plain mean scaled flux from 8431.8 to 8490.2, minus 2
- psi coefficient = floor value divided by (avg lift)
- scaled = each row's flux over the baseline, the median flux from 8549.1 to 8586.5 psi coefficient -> -0.954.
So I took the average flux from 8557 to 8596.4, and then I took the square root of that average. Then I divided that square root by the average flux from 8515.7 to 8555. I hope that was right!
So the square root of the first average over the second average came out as 0.319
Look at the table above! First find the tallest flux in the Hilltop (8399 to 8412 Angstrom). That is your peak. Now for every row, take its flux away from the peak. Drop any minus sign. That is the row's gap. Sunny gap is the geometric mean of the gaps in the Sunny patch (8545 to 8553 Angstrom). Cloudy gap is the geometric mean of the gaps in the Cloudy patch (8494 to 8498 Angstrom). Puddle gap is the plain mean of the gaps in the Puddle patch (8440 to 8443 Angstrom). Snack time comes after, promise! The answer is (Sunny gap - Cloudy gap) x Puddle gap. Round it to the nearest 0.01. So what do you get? -1.04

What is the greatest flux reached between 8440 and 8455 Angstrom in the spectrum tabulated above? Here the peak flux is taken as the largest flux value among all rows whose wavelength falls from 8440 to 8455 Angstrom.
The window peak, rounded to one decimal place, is 11.9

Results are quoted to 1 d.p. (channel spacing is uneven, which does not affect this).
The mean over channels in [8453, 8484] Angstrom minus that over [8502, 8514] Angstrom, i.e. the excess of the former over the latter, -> 0.0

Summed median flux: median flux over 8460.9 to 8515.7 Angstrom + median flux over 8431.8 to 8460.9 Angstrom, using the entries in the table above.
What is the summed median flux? 23.1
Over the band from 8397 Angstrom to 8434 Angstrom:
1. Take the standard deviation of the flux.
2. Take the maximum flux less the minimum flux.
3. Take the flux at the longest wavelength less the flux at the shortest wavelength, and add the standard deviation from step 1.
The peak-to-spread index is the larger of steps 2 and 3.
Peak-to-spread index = 1.0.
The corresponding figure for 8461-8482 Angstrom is 0.5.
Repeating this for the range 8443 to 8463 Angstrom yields 0.7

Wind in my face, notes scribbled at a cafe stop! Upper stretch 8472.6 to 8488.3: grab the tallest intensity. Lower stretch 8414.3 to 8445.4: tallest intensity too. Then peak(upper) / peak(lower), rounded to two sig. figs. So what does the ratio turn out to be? 0.97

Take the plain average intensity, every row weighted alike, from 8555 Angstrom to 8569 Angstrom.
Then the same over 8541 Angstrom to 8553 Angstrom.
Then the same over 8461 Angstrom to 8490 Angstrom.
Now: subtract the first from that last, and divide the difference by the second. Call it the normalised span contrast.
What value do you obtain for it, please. -0.025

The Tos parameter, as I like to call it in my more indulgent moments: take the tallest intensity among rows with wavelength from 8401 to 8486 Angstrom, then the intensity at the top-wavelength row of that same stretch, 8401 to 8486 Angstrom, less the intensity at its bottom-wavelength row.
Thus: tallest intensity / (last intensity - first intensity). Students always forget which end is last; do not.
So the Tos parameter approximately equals -62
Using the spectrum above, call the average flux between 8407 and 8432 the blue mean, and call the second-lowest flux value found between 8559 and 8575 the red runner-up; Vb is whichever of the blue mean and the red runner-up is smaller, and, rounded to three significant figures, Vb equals 11.6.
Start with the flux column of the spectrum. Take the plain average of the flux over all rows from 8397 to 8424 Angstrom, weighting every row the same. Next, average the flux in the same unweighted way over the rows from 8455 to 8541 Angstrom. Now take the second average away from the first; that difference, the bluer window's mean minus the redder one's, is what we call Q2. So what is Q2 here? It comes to 1.2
